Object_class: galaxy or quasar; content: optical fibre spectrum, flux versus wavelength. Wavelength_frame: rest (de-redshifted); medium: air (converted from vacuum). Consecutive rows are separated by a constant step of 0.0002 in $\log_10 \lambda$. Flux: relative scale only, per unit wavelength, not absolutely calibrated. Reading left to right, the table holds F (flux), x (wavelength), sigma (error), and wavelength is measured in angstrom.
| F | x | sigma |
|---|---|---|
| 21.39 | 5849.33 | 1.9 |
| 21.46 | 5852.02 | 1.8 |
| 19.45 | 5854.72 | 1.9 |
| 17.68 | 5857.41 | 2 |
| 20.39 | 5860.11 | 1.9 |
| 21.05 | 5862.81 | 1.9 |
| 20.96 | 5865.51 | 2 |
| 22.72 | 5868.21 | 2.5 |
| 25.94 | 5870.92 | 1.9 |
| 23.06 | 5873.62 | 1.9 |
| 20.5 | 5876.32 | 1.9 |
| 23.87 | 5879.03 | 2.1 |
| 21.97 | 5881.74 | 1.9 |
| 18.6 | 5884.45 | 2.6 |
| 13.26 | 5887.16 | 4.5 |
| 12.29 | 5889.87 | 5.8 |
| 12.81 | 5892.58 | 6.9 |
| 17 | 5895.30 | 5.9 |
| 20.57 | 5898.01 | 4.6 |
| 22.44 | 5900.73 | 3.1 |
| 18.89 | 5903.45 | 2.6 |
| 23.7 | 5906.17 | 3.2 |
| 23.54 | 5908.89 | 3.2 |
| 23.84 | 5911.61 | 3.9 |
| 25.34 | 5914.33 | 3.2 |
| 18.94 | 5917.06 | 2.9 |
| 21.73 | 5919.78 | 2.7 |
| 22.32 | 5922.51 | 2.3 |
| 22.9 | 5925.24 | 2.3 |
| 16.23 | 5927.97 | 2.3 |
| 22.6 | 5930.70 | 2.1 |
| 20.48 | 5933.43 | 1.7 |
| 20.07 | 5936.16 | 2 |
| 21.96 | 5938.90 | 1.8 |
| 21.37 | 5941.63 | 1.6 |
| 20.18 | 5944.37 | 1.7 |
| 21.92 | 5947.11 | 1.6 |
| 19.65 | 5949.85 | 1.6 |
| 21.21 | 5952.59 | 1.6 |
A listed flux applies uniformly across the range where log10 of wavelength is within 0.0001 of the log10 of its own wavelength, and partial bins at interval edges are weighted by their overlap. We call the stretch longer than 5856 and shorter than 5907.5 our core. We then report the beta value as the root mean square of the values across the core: 20.2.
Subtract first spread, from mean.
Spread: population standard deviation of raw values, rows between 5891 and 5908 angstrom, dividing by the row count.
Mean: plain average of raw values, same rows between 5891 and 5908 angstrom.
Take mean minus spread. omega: 15.6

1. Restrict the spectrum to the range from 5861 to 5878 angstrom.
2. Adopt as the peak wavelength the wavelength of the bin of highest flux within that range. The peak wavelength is 5870.92 angstrom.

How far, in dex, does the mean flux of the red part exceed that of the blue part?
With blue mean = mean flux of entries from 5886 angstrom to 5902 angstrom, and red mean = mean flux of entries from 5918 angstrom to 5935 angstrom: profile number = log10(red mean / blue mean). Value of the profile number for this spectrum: 0.11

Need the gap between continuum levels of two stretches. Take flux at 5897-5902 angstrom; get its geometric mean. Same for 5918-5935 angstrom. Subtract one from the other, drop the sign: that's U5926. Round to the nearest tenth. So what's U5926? 0.6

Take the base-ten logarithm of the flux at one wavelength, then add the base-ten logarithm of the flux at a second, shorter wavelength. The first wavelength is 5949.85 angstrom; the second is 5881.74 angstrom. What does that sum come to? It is 2.64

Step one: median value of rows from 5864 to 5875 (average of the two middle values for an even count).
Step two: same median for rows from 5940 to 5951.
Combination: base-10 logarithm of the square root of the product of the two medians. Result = 1.34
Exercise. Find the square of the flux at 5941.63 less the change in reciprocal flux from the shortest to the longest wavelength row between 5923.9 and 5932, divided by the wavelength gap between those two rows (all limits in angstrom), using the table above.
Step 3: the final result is 457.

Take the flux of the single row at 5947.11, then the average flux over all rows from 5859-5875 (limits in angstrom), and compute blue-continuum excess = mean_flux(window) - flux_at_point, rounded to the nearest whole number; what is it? 0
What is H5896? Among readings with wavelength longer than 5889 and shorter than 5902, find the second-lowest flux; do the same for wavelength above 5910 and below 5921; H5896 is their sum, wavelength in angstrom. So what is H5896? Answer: 35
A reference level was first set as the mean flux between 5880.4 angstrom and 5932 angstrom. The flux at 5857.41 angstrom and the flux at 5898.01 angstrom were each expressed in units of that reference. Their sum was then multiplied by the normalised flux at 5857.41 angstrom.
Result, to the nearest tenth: 1.7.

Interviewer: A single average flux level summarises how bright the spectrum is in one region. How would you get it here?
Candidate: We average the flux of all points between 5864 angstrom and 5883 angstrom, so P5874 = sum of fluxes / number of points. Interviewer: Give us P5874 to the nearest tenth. 22.7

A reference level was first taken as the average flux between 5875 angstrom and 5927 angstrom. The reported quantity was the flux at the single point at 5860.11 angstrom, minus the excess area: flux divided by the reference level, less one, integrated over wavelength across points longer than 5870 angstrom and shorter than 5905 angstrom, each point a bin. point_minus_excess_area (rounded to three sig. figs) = 22.0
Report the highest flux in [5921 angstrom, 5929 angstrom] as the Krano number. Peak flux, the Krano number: 22.9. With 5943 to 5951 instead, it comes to 21.92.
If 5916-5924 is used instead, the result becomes 22.32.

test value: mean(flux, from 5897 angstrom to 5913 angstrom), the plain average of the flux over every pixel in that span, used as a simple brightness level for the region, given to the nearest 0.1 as 22.2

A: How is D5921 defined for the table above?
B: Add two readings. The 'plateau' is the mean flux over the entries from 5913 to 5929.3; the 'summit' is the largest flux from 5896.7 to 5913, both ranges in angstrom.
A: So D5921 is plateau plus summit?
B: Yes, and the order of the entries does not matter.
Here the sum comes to 45.1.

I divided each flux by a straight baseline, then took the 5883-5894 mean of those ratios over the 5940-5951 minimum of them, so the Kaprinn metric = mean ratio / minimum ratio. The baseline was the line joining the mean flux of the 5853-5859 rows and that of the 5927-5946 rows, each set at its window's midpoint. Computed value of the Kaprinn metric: 0.78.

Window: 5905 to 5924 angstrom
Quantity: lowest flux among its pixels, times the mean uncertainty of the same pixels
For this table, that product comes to 58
